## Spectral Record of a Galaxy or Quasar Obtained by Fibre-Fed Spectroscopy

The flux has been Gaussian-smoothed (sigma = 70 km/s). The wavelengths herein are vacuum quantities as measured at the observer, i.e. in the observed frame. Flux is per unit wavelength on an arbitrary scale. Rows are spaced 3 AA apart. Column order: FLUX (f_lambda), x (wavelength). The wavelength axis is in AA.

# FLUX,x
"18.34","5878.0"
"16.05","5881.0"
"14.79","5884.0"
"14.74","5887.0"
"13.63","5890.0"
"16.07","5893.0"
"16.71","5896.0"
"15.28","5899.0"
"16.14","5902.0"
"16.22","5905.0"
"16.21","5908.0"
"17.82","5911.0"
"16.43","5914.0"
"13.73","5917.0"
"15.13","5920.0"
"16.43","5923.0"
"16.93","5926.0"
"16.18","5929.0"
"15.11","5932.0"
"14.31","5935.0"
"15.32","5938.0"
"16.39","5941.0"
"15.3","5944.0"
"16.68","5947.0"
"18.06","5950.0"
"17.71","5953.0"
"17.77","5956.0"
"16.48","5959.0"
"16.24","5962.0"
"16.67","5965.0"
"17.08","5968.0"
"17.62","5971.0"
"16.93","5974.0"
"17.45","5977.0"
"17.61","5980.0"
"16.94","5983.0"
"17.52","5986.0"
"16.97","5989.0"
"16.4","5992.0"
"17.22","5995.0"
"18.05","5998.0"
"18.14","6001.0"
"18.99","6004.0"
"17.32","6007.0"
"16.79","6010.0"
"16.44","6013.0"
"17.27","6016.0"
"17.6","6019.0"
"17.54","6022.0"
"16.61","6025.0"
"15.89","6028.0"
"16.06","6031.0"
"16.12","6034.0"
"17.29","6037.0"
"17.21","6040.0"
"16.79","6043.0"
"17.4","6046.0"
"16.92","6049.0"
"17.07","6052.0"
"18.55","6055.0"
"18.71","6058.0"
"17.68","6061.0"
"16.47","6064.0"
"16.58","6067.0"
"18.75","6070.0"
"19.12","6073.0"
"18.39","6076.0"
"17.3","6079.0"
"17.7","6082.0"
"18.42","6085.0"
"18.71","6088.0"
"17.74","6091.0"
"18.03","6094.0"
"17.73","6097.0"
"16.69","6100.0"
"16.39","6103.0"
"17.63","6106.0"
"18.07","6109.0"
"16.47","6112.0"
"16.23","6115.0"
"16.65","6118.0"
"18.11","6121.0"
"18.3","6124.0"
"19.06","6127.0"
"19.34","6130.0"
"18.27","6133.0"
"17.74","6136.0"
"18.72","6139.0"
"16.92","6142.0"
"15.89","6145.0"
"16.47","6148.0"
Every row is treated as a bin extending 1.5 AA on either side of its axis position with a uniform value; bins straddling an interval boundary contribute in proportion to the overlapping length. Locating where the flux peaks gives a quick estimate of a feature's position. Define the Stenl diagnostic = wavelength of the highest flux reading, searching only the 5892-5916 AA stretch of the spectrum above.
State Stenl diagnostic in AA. 5911.0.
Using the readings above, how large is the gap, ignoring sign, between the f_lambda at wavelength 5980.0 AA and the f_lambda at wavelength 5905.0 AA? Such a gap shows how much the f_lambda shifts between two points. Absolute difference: 1.39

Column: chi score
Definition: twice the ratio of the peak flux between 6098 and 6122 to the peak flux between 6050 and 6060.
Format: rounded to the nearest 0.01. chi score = 1.94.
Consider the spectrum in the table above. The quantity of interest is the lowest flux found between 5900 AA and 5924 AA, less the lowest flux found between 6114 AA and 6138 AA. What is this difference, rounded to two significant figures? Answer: -2.5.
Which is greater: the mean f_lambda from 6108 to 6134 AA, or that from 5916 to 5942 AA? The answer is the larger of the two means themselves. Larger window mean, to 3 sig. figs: 17.8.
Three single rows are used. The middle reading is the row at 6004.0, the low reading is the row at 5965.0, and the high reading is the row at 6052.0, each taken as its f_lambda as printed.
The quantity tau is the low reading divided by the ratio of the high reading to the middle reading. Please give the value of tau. 18.5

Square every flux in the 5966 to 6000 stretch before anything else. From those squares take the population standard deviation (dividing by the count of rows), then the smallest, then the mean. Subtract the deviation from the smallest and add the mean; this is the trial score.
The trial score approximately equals 552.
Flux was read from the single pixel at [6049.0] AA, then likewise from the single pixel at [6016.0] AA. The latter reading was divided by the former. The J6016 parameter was 1.02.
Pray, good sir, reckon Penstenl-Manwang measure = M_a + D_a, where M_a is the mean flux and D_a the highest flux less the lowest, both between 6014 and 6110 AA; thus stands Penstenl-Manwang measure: 20.7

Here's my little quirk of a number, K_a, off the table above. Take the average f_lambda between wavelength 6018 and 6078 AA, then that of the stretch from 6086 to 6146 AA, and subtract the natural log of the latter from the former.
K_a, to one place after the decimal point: 14.5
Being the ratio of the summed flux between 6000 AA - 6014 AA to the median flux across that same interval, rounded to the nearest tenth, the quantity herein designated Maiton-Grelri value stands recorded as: 5.1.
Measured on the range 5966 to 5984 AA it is 6.0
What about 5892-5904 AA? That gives 4.0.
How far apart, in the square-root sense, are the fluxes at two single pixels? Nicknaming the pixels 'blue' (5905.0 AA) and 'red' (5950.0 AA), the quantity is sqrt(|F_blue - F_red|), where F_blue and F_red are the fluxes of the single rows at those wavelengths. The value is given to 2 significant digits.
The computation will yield 1.4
